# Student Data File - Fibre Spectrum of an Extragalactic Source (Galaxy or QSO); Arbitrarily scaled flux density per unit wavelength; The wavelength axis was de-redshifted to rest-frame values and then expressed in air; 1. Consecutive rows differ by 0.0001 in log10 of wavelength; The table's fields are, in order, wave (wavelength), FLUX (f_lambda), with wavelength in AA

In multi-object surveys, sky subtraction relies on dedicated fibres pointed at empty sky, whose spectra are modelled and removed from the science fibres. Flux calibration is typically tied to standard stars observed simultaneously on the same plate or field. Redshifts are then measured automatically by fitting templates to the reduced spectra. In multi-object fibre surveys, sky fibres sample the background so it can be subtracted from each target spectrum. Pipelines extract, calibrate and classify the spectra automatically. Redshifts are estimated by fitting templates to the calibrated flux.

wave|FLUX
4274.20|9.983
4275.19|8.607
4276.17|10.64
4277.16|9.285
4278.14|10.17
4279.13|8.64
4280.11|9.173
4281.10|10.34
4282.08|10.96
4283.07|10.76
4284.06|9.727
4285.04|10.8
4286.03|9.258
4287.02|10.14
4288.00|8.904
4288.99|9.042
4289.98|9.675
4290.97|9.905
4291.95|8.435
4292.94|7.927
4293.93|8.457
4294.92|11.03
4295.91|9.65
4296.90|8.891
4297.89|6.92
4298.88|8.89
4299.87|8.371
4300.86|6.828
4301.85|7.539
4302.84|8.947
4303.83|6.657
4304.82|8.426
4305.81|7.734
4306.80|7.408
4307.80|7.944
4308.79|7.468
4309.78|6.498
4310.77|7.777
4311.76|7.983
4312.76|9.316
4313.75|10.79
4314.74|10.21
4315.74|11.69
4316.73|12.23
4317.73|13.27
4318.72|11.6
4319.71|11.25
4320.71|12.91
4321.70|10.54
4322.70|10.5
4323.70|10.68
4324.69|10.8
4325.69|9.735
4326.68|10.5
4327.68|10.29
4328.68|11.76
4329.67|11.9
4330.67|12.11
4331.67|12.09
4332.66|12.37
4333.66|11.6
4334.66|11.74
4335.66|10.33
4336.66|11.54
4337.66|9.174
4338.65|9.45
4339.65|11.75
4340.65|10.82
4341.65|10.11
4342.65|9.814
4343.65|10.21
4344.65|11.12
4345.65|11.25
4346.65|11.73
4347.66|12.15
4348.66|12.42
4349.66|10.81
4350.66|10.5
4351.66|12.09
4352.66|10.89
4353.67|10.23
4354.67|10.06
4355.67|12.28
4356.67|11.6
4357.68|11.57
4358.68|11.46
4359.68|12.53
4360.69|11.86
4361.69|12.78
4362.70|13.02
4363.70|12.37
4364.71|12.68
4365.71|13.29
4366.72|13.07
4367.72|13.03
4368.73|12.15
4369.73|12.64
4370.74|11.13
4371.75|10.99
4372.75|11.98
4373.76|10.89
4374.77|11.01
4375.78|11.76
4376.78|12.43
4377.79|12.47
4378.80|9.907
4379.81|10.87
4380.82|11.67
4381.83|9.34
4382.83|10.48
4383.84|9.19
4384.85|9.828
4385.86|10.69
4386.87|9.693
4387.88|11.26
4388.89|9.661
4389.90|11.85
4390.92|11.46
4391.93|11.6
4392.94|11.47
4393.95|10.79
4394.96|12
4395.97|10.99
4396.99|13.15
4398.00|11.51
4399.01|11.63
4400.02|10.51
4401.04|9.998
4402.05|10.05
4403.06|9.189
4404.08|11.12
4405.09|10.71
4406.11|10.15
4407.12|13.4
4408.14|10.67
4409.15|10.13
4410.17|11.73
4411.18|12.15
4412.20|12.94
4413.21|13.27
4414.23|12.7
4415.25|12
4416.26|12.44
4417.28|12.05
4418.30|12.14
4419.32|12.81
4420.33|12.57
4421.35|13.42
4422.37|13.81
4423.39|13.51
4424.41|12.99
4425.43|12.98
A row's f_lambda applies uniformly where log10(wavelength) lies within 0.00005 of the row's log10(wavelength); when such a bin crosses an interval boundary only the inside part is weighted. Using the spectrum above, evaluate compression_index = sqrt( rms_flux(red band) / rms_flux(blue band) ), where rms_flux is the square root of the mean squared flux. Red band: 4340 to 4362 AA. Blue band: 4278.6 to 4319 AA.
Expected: 1.10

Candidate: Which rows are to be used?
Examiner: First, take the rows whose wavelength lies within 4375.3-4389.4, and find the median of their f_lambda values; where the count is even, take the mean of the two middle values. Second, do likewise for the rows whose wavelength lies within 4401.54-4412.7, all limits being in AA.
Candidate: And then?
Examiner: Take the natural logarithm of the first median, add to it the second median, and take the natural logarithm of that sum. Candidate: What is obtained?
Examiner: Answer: 2.57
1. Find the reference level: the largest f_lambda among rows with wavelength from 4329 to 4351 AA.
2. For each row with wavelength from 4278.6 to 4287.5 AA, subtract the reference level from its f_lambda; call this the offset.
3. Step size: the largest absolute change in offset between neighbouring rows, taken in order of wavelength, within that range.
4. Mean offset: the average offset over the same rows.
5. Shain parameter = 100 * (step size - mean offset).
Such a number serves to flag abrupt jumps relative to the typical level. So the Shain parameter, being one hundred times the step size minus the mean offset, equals 398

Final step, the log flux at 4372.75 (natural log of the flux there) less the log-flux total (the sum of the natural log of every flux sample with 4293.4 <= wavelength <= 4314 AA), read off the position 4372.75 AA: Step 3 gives -42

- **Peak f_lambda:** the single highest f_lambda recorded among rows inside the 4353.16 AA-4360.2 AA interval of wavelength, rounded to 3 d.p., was 12.530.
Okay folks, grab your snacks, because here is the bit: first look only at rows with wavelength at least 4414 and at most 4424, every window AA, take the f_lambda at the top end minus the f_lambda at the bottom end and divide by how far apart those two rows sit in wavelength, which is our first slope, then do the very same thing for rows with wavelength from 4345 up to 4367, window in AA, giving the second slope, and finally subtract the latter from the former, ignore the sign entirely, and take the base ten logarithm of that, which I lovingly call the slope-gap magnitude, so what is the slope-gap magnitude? -2.69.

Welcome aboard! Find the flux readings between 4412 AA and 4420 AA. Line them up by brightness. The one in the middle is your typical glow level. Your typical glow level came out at 12.6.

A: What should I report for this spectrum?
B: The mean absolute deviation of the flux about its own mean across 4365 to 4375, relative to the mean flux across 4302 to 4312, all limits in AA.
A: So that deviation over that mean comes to 0.11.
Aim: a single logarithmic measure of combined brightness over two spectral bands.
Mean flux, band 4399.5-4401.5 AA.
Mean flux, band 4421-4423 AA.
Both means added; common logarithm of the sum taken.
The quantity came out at 1.378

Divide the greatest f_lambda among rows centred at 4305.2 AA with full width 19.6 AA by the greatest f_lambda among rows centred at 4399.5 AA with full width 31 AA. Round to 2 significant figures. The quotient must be 0.81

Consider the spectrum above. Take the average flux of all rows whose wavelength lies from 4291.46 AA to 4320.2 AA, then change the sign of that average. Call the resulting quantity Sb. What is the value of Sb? -9.0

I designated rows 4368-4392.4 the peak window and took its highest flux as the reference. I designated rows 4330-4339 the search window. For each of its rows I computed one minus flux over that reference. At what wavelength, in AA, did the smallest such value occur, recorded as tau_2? 4332.66 AA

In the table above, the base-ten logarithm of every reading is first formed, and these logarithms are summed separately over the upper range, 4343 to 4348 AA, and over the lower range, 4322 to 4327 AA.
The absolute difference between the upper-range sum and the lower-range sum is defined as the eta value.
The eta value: 0.17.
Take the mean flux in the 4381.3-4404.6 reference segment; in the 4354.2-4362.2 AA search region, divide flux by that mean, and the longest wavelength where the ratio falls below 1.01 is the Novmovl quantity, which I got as 4354.67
